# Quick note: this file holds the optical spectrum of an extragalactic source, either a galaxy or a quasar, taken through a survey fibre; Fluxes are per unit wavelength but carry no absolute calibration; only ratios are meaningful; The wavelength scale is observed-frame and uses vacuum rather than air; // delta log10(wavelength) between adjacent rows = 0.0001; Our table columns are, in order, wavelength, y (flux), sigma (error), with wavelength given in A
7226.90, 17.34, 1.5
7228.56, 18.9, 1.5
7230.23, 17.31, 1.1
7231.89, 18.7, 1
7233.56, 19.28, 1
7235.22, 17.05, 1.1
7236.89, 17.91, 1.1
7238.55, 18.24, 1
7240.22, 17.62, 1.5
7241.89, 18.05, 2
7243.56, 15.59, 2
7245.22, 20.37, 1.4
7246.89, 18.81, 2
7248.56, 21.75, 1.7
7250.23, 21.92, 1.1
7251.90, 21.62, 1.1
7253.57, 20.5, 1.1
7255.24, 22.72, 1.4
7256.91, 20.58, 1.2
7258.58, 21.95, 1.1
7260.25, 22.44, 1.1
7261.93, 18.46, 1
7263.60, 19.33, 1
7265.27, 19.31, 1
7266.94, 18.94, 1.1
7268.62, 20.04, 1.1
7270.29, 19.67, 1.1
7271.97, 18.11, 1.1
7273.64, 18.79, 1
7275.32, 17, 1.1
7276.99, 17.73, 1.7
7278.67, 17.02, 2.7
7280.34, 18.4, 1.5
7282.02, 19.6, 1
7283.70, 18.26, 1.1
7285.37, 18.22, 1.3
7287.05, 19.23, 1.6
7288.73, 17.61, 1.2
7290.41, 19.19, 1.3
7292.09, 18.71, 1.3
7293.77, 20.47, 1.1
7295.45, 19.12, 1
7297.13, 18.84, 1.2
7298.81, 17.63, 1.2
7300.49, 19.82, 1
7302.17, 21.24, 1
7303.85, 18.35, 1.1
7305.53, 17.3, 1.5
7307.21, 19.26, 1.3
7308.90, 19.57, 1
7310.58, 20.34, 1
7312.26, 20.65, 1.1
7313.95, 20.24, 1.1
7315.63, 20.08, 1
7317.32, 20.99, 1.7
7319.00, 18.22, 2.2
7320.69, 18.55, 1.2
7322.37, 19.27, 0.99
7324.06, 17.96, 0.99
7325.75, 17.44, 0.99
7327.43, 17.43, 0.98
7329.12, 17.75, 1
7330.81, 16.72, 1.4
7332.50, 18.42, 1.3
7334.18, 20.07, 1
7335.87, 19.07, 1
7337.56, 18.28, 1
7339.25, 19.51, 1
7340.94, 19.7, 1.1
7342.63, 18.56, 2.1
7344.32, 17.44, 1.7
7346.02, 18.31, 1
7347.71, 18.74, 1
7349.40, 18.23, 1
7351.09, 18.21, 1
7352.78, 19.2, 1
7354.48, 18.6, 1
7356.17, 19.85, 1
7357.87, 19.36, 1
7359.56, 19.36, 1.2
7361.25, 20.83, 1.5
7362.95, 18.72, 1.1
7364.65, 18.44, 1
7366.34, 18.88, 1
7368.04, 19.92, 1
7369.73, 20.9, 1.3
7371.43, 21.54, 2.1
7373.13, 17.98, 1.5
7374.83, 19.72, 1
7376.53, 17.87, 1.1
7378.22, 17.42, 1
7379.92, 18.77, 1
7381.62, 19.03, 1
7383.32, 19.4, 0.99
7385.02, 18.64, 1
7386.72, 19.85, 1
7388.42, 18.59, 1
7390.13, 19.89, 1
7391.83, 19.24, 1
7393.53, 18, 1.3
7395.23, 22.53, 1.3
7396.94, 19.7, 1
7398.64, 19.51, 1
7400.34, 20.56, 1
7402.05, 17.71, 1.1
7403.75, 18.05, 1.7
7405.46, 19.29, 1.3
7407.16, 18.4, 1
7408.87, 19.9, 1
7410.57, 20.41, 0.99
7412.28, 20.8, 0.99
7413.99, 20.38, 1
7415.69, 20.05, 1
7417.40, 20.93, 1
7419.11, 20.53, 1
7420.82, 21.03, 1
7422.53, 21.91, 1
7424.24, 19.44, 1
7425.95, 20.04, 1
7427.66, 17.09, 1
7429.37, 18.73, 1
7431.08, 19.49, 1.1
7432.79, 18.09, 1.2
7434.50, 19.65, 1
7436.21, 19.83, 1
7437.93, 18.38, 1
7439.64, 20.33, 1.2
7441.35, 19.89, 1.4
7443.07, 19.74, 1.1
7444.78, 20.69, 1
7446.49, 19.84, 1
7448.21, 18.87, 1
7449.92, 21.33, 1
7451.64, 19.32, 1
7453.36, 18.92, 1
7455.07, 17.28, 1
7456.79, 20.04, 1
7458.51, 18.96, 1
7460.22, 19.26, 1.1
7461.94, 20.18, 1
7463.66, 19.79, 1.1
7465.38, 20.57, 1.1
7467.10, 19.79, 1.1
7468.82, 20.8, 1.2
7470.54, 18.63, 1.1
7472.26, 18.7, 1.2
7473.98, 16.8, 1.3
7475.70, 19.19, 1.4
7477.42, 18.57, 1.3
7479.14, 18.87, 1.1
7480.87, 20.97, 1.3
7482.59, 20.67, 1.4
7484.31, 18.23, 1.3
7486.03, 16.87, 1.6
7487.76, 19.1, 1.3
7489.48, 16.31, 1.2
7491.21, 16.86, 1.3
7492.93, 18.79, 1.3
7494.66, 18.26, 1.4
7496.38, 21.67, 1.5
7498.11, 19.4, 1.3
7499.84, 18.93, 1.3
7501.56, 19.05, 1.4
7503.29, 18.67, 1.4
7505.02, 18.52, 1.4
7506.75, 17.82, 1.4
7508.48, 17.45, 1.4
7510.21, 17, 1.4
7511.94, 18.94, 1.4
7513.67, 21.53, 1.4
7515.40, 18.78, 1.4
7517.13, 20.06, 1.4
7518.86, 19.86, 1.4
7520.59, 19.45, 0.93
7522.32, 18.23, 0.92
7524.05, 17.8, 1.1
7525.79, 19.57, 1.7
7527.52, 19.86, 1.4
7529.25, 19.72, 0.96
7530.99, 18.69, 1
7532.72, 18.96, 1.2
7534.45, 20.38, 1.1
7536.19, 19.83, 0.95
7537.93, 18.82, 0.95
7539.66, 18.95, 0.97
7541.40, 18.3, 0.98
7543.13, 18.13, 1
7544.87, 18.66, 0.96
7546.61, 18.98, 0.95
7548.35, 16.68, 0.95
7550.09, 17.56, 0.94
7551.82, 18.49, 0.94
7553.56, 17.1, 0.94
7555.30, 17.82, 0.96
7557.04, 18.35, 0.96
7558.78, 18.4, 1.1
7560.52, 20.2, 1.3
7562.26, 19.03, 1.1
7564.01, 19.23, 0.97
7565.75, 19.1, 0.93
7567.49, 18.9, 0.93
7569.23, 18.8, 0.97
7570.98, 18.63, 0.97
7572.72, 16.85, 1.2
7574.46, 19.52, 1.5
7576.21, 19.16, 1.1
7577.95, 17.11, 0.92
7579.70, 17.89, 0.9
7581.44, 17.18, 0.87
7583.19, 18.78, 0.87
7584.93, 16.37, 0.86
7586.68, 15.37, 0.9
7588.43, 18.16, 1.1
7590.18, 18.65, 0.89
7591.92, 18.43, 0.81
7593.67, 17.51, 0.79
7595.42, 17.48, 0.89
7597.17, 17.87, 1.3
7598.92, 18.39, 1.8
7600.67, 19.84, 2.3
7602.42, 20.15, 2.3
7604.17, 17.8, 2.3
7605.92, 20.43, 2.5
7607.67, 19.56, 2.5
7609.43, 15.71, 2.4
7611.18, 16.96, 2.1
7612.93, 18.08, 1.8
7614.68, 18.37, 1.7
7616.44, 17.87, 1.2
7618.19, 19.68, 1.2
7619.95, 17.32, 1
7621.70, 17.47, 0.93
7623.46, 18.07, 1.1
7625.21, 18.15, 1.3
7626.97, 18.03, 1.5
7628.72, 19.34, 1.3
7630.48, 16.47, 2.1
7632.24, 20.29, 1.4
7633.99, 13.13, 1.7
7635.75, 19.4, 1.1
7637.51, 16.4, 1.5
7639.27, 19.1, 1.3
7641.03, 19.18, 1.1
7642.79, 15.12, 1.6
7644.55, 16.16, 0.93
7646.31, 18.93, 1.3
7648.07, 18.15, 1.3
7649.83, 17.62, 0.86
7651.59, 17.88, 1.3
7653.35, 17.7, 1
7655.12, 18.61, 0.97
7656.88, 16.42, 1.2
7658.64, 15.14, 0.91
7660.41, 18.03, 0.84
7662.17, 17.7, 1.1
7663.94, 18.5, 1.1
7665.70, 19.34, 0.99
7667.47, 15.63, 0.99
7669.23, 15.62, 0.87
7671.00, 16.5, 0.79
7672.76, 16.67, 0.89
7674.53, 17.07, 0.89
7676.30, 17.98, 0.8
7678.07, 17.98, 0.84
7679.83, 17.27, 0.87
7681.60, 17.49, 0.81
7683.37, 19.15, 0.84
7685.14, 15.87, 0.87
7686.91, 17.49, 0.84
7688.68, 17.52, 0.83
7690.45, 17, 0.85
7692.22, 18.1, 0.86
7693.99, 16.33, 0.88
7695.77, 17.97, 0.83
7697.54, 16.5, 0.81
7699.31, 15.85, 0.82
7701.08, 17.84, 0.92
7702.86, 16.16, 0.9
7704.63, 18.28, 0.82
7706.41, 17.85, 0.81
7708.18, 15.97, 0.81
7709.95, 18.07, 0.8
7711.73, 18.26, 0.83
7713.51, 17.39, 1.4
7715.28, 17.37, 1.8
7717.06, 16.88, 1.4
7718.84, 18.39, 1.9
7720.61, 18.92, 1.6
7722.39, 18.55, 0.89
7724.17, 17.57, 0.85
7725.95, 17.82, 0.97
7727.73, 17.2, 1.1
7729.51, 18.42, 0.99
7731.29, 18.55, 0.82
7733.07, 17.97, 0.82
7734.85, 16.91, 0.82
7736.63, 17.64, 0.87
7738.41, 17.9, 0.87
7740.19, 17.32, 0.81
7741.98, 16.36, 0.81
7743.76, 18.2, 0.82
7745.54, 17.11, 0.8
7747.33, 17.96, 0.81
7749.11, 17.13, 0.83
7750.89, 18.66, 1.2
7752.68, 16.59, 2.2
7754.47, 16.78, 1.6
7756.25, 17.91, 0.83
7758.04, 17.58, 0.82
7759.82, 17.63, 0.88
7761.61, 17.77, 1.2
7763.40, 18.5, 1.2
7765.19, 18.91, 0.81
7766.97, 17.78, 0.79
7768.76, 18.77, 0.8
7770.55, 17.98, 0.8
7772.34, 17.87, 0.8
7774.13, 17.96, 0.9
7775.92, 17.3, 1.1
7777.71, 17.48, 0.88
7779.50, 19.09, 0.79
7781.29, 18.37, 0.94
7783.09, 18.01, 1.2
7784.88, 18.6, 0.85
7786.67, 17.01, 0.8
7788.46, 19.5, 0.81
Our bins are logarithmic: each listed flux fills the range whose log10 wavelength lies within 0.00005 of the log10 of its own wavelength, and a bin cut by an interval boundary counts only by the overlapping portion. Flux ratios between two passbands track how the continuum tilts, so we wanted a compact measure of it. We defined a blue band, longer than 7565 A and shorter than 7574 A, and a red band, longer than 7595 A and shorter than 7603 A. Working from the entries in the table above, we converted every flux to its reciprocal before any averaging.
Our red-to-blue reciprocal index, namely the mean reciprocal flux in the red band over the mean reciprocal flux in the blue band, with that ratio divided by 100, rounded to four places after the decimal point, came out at 0.0099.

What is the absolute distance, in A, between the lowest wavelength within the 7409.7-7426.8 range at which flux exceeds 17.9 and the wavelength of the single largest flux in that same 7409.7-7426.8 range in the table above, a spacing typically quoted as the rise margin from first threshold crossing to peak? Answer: 12.0 A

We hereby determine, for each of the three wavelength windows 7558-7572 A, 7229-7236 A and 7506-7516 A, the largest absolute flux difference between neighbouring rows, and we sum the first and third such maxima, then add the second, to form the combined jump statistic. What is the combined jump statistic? 6.78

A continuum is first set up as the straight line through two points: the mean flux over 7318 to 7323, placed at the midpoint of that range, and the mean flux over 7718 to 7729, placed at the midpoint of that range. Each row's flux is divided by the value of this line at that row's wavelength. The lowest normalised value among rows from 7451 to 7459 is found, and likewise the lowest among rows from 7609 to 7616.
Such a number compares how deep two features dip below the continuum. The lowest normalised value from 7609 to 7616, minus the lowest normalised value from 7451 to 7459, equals -0.07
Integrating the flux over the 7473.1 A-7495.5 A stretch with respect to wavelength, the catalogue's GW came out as 413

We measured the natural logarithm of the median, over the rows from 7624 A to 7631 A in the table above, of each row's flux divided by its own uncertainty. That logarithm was 2.56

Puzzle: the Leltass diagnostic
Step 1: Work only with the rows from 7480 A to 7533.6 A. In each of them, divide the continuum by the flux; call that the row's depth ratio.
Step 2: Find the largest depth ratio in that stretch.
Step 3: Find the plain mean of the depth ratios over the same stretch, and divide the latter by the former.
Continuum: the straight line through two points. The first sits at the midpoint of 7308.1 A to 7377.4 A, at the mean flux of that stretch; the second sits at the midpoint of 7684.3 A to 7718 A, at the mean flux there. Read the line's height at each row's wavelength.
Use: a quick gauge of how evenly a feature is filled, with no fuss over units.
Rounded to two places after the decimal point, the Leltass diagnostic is 0.86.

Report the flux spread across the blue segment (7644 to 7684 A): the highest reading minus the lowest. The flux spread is 4.2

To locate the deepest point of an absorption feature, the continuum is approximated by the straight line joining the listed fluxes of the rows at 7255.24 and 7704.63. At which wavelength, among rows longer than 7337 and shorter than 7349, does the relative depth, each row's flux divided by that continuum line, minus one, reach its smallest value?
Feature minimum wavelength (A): 7344.32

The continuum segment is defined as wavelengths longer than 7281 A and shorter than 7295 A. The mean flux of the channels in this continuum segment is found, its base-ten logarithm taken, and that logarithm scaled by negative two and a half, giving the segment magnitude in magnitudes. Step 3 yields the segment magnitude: -3.19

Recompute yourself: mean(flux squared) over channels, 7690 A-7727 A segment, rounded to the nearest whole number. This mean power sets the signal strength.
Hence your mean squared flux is 306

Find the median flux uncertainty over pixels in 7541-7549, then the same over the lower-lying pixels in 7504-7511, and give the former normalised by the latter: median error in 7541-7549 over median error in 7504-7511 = 0.69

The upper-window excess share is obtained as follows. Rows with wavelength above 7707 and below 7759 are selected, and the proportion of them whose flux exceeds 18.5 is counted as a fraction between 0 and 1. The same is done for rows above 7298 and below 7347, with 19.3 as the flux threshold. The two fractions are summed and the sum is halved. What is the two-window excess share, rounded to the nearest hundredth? 0.26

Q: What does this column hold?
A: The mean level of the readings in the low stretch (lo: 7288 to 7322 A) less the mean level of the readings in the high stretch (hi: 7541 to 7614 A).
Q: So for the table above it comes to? 1.1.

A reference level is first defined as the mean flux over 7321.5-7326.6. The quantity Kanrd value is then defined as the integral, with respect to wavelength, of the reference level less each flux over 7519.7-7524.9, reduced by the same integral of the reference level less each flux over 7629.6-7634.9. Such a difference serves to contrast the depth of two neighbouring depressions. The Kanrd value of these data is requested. -10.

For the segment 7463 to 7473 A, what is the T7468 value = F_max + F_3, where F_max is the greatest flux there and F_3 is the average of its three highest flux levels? 41.2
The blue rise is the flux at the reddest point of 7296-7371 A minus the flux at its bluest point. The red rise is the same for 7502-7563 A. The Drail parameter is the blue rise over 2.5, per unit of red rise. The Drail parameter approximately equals 2.29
